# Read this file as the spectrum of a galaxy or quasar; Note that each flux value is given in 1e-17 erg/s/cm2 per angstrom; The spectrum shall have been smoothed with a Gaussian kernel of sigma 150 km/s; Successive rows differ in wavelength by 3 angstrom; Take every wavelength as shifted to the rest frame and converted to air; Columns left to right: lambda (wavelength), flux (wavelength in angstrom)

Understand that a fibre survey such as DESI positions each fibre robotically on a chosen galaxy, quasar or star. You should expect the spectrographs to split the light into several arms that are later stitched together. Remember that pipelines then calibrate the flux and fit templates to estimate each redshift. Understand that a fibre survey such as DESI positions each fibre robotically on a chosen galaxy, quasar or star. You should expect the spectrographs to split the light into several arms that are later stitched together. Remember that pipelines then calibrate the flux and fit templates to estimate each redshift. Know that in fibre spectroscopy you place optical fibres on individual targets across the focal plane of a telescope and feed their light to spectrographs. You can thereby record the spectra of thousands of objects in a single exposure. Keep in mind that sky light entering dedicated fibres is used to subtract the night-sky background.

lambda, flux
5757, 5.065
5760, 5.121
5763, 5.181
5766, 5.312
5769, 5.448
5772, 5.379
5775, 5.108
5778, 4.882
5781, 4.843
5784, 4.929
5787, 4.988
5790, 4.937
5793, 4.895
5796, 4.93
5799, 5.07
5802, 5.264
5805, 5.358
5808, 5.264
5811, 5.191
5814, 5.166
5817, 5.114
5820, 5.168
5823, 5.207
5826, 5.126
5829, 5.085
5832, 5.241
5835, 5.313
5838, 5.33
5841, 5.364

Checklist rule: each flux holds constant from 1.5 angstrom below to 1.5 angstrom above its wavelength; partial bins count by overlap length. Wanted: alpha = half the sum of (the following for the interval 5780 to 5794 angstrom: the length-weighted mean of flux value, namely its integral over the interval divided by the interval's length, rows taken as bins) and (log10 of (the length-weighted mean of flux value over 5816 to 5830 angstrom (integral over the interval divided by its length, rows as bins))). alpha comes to 2.82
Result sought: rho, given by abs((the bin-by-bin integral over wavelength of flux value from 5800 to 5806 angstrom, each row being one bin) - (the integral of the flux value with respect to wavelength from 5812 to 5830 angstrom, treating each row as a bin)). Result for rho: 61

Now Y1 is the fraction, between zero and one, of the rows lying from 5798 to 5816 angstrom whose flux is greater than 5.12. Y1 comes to 0.83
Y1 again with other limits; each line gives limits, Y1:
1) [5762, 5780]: 0.67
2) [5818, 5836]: 0.83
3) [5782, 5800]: 0.00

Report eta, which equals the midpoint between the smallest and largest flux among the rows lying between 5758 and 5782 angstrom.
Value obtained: 5.15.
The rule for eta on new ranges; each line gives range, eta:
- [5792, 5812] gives 5.13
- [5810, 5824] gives 5.16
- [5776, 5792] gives 4.92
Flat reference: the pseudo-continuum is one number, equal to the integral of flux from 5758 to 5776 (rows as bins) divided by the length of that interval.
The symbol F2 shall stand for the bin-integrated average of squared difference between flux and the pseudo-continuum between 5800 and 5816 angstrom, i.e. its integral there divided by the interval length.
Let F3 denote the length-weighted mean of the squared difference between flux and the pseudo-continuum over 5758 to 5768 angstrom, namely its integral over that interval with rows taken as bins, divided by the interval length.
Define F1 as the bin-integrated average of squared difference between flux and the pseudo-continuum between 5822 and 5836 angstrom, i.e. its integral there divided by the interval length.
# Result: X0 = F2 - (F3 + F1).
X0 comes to -0.02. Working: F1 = 0.0111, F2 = 0.006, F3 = 0.01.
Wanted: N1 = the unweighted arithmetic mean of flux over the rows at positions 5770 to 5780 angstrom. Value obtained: 5.12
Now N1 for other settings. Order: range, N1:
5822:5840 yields 5.22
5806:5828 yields 5.18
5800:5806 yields 5.31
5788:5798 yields 4.92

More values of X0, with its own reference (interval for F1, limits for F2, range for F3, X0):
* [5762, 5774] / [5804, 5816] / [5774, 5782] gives -0.12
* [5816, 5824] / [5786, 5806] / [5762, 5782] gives 0.00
